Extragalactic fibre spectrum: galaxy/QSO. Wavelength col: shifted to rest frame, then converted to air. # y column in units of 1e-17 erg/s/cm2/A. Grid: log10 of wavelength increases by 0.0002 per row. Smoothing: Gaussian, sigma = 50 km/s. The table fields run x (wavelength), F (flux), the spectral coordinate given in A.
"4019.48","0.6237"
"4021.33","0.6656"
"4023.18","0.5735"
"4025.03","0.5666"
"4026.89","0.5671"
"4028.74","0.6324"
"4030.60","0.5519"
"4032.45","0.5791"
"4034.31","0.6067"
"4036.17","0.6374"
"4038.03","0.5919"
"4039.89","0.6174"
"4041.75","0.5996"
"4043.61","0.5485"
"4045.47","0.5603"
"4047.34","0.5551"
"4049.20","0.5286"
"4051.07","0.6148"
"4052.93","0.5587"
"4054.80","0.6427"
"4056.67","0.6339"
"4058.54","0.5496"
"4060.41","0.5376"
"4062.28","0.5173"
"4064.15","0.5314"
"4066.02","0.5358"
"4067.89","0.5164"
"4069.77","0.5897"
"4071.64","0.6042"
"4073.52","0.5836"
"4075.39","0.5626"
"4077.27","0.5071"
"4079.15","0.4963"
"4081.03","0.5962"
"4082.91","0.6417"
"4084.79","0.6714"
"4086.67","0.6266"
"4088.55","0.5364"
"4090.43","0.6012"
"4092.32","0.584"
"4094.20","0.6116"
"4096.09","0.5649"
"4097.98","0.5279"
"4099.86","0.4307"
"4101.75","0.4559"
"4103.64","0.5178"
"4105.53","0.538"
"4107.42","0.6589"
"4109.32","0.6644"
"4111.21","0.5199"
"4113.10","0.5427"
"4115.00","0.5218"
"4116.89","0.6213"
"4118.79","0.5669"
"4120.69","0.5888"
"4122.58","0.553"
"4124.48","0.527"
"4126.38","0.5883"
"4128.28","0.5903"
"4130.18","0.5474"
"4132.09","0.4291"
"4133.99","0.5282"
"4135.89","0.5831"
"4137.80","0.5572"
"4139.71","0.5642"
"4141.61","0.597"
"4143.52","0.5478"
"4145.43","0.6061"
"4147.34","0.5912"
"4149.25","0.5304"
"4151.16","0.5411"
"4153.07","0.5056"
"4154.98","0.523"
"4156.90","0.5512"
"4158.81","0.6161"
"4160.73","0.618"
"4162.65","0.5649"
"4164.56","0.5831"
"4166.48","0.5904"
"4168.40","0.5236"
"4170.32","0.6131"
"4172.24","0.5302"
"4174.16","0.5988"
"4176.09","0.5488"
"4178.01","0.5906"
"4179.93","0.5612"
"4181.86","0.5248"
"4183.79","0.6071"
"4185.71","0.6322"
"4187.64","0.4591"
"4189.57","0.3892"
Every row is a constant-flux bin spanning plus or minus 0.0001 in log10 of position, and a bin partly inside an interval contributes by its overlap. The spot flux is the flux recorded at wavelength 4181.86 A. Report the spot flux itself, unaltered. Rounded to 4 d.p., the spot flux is 0.5248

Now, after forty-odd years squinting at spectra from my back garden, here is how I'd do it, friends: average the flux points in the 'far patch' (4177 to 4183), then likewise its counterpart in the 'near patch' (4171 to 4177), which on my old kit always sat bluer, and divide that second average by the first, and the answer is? 1.00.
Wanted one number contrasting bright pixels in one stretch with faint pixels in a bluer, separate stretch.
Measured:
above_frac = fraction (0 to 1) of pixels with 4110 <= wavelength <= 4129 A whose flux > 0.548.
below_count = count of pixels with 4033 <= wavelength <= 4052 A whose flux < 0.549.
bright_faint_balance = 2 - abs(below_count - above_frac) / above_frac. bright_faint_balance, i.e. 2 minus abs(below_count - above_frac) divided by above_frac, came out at -0.3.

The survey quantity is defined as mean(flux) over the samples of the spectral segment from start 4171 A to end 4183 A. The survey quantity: 0.56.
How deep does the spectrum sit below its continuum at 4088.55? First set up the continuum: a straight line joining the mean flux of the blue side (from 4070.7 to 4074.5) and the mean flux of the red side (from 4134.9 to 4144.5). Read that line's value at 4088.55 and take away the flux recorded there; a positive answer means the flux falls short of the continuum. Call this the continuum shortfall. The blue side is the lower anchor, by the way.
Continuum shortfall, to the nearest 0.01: 0.05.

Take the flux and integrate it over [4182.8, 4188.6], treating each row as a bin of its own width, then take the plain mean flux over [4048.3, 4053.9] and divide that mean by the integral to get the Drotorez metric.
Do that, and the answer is 0.173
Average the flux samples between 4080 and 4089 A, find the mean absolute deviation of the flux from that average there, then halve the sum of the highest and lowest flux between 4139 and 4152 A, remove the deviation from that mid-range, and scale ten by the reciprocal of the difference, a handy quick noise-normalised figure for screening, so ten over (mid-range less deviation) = 18.9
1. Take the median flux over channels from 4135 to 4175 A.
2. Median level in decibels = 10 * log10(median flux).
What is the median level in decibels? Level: -2.48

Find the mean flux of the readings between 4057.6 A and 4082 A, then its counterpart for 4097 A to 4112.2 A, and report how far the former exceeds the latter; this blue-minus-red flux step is 0.009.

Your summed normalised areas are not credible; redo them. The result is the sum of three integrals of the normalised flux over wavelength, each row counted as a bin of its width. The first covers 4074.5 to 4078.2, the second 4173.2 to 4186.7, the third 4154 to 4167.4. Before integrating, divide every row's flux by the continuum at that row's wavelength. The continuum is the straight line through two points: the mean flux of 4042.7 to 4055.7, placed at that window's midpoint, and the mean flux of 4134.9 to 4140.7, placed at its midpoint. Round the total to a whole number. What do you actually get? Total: 31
